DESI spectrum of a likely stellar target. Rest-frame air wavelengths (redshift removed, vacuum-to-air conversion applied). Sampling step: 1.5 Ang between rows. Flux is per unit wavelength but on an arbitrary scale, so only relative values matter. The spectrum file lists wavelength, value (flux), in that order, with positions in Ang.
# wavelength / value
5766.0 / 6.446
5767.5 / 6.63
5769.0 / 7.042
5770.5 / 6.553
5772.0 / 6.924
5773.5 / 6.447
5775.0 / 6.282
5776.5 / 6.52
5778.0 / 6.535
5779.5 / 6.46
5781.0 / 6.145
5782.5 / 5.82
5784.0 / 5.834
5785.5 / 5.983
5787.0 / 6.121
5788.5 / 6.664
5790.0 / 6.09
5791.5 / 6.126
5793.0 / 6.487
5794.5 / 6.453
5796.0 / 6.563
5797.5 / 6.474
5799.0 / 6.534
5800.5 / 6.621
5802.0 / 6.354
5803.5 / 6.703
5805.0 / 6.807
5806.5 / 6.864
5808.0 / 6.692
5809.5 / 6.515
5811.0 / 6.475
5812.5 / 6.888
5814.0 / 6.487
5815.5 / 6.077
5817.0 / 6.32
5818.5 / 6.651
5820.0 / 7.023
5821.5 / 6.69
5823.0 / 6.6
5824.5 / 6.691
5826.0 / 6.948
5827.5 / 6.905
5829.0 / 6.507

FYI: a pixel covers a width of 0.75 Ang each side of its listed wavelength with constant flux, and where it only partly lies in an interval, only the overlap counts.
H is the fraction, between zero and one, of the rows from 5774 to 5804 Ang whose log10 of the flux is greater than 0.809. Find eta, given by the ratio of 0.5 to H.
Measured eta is 0.9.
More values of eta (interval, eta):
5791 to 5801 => 0.6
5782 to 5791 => 3.0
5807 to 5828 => 0.6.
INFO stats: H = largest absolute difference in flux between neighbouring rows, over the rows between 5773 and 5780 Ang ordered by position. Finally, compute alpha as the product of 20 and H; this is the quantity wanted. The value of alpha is 5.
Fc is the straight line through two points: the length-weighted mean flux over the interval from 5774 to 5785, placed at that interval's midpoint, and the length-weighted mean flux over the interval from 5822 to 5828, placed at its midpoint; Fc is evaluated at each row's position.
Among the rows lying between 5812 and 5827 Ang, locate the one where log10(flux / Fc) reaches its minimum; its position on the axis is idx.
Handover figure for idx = 5815.5 Ang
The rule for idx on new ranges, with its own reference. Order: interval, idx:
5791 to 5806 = 5791.5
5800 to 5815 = 5814.0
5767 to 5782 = 5781.0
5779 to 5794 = 5784.0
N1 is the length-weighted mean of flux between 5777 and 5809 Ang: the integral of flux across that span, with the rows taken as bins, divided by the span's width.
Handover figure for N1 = 6.40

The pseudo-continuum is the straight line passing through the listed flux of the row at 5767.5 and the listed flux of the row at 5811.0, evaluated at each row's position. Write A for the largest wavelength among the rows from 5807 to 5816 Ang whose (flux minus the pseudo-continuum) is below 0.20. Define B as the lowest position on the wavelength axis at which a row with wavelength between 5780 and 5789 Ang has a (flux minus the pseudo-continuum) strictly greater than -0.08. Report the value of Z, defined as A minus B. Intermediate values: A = 5815.5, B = 5788.5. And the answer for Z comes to 27.0 Ang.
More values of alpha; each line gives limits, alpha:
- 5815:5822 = 7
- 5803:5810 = 4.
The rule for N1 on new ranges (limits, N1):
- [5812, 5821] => 6.57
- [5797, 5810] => 6.62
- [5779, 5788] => 6.07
